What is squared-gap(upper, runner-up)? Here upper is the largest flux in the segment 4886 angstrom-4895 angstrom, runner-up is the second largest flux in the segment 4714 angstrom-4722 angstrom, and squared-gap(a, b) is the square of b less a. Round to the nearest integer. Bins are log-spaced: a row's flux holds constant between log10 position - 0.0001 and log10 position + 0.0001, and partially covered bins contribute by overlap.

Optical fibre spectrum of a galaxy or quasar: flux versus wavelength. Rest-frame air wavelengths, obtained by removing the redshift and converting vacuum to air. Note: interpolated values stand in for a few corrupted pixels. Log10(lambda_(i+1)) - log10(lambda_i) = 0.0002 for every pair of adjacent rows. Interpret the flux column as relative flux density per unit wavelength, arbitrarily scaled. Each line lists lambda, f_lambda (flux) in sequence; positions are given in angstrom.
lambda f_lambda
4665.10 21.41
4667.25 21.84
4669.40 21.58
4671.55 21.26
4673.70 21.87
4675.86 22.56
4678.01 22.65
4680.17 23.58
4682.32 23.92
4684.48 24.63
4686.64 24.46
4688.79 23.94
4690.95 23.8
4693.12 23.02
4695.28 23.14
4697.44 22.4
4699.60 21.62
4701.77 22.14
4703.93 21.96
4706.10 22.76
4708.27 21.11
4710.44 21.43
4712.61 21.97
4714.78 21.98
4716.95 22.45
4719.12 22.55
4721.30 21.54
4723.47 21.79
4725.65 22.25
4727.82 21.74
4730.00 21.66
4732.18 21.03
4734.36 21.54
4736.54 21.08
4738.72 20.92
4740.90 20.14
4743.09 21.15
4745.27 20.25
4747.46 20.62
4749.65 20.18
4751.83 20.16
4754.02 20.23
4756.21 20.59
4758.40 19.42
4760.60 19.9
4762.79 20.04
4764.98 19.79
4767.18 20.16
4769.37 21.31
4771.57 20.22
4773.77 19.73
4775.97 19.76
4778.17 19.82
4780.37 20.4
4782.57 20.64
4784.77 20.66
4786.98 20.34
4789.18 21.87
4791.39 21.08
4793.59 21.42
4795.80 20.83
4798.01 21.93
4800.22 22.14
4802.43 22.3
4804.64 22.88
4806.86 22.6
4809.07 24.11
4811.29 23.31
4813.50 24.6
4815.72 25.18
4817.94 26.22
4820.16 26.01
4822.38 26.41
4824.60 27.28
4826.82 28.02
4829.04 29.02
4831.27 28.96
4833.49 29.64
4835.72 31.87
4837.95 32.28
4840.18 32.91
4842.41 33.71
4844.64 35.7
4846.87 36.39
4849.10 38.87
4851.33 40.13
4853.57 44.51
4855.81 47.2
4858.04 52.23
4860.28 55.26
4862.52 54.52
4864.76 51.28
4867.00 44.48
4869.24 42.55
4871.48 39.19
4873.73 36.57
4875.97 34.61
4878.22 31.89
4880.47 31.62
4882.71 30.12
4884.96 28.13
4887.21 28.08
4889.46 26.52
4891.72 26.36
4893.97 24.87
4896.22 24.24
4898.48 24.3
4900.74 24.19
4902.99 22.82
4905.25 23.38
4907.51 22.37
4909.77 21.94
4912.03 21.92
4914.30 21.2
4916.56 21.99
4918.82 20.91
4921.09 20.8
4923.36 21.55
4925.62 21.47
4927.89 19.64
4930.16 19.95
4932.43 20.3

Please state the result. 32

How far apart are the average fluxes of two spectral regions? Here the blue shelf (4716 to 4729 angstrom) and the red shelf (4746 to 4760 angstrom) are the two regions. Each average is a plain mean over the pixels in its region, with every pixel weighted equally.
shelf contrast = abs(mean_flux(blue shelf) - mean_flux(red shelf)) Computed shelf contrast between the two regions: 1.9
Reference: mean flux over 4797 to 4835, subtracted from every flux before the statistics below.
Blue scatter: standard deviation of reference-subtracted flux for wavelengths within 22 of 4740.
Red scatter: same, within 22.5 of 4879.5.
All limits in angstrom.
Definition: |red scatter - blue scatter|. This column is 10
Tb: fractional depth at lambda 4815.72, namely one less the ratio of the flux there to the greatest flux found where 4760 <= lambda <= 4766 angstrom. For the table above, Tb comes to -0.26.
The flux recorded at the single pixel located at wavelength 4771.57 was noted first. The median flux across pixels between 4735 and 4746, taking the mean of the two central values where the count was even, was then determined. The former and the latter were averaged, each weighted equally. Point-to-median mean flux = 20.6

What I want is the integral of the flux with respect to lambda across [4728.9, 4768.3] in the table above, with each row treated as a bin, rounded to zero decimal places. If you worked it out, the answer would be 807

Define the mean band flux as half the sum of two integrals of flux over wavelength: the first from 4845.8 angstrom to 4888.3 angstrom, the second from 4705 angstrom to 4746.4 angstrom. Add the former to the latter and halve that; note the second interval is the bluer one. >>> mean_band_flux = 1305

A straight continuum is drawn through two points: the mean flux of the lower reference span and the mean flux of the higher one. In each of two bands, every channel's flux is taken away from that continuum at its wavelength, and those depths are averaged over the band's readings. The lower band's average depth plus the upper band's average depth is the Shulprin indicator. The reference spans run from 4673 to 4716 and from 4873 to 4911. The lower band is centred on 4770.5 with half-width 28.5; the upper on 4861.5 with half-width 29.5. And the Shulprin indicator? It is -8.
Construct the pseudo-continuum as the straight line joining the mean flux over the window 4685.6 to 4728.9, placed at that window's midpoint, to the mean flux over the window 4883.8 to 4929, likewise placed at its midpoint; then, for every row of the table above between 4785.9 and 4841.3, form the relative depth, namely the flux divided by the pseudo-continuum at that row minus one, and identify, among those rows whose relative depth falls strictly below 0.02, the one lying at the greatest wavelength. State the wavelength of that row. 4811.29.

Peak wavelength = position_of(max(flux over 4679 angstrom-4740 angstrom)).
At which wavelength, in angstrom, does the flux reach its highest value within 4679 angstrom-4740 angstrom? 4684.48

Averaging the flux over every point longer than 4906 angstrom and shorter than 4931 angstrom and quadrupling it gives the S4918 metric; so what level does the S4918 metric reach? 85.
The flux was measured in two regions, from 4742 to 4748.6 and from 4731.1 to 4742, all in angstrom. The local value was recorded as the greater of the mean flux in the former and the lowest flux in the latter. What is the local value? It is 20.7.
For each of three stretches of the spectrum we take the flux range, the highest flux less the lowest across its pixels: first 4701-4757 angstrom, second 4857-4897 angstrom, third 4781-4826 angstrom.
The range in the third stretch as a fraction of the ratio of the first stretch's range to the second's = 82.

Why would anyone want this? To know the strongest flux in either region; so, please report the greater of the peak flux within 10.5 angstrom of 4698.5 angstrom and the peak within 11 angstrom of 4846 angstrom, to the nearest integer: 47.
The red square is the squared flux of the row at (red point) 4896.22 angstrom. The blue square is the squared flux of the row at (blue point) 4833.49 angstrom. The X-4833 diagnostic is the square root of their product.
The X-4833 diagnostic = 718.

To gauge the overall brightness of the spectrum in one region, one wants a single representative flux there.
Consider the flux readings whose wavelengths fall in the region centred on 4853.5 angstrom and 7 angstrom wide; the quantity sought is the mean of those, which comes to 44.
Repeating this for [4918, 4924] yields 21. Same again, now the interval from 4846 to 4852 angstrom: 38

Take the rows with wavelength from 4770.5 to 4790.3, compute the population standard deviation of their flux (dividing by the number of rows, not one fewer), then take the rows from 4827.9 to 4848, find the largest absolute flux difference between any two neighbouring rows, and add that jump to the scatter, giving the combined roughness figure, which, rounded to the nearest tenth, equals 2.9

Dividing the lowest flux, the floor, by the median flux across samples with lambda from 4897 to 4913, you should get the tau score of 0.96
